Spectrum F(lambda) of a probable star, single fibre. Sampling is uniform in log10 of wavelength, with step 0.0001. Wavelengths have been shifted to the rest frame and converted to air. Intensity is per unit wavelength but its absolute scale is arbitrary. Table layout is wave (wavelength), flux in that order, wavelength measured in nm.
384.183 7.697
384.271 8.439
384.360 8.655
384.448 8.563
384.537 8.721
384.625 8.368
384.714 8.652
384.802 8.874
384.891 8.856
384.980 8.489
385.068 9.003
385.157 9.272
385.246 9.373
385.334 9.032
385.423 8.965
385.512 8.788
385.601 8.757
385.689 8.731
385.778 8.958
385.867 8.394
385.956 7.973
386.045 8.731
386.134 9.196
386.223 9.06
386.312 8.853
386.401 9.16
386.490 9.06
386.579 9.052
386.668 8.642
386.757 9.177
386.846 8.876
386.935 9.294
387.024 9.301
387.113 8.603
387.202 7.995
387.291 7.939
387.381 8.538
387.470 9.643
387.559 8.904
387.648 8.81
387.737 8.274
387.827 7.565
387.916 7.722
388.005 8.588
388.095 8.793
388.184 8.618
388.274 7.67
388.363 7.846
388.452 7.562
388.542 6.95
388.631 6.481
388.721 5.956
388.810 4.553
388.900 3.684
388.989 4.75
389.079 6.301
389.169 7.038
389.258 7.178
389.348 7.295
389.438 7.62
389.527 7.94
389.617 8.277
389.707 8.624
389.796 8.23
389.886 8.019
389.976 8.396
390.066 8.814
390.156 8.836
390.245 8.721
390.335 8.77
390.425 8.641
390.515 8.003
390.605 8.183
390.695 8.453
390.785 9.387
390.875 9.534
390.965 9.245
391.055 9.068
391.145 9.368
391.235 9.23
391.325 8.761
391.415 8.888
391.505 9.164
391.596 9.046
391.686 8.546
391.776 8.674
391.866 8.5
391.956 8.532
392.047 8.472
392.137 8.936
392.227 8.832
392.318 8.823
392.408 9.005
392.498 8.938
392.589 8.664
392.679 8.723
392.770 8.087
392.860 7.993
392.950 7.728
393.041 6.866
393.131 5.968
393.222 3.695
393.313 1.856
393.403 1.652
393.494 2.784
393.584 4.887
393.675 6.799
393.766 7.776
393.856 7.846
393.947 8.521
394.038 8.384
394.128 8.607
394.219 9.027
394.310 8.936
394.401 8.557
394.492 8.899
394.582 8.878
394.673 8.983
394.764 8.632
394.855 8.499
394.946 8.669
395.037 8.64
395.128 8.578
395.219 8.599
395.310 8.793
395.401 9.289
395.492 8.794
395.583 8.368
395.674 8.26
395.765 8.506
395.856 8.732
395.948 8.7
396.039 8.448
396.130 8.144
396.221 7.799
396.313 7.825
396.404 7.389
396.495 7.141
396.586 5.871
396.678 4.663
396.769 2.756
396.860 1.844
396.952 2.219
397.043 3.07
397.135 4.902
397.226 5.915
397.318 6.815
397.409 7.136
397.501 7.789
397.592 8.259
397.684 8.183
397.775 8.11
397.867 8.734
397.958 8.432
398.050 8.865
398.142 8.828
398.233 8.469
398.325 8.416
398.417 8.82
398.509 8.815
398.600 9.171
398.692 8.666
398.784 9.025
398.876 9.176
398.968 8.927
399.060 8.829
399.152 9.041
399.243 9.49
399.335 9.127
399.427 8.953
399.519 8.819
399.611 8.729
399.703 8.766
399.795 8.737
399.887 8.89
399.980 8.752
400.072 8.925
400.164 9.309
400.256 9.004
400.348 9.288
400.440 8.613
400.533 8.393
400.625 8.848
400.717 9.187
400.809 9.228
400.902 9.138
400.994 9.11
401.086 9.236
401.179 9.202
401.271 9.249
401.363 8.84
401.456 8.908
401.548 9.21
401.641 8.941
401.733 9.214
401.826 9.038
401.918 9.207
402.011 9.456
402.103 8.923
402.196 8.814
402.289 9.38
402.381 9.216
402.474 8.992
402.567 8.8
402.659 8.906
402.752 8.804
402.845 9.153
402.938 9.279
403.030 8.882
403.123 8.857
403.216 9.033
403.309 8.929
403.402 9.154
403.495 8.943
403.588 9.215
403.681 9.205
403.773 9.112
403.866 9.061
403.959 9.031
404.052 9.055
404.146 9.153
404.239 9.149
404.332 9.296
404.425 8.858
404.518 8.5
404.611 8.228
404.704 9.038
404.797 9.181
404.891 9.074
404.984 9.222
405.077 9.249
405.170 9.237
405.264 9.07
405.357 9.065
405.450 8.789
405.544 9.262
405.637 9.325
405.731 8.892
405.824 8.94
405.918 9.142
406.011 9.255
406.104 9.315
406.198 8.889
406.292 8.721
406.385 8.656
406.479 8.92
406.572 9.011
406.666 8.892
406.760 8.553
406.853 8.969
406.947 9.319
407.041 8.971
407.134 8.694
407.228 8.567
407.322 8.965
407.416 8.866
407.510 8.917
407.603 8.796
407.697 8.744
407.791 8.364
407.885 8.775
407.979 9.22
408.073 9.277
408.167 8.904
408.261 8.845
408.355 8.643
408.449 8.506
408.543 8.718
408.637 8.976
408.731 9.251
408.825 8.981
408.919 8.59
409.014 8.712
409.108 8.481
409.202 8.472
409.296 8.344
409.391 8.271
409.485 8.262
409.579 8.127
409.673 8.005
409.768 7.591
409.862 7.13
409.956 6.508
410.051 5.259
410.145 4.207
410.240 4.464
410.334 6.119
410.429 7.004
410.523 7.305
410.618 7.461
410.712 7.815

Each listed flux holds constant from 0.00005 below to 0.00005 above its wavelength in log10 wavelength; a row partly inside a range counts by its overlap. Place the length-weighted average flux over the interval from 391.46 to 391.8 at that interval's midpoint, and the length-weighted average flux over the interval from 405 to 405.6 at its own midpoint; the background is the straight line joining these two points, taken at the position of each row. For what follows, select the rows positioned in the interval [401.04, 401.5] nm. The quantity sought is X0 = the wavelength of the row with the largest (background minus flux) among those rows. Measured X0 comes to 401.363 nm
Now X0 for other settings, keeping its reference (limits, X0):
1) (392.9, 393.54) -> 393.403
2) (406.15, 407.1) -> 406.760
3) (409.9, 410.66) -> 410.145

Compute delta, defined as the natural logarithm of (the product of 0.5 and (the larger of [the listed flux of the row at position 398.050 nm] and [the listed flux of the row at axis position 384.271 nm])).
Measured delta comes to 1.49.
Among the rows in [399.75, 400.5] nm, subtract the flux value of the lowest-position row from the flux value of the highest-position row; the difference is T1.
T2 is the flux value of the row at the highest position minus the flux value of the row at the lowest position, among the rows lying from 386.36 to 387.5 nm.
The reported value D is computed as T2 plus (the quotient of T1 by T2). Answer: 0.2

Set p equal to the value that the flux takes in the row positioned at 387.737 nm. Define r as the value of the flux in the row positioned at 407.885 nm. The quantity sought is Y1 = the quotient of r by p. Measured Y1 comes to 1.1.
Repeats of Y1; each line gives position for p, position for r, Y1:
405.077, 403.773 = 1.0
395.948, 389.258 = 0.8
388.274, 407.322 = 1.2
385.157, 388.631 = 0.7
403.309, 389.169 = 0.8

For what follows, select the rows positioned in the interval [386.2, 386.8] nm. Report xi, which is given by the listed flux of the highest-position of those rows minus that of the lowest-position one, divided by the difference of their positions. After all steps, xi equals 0.22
